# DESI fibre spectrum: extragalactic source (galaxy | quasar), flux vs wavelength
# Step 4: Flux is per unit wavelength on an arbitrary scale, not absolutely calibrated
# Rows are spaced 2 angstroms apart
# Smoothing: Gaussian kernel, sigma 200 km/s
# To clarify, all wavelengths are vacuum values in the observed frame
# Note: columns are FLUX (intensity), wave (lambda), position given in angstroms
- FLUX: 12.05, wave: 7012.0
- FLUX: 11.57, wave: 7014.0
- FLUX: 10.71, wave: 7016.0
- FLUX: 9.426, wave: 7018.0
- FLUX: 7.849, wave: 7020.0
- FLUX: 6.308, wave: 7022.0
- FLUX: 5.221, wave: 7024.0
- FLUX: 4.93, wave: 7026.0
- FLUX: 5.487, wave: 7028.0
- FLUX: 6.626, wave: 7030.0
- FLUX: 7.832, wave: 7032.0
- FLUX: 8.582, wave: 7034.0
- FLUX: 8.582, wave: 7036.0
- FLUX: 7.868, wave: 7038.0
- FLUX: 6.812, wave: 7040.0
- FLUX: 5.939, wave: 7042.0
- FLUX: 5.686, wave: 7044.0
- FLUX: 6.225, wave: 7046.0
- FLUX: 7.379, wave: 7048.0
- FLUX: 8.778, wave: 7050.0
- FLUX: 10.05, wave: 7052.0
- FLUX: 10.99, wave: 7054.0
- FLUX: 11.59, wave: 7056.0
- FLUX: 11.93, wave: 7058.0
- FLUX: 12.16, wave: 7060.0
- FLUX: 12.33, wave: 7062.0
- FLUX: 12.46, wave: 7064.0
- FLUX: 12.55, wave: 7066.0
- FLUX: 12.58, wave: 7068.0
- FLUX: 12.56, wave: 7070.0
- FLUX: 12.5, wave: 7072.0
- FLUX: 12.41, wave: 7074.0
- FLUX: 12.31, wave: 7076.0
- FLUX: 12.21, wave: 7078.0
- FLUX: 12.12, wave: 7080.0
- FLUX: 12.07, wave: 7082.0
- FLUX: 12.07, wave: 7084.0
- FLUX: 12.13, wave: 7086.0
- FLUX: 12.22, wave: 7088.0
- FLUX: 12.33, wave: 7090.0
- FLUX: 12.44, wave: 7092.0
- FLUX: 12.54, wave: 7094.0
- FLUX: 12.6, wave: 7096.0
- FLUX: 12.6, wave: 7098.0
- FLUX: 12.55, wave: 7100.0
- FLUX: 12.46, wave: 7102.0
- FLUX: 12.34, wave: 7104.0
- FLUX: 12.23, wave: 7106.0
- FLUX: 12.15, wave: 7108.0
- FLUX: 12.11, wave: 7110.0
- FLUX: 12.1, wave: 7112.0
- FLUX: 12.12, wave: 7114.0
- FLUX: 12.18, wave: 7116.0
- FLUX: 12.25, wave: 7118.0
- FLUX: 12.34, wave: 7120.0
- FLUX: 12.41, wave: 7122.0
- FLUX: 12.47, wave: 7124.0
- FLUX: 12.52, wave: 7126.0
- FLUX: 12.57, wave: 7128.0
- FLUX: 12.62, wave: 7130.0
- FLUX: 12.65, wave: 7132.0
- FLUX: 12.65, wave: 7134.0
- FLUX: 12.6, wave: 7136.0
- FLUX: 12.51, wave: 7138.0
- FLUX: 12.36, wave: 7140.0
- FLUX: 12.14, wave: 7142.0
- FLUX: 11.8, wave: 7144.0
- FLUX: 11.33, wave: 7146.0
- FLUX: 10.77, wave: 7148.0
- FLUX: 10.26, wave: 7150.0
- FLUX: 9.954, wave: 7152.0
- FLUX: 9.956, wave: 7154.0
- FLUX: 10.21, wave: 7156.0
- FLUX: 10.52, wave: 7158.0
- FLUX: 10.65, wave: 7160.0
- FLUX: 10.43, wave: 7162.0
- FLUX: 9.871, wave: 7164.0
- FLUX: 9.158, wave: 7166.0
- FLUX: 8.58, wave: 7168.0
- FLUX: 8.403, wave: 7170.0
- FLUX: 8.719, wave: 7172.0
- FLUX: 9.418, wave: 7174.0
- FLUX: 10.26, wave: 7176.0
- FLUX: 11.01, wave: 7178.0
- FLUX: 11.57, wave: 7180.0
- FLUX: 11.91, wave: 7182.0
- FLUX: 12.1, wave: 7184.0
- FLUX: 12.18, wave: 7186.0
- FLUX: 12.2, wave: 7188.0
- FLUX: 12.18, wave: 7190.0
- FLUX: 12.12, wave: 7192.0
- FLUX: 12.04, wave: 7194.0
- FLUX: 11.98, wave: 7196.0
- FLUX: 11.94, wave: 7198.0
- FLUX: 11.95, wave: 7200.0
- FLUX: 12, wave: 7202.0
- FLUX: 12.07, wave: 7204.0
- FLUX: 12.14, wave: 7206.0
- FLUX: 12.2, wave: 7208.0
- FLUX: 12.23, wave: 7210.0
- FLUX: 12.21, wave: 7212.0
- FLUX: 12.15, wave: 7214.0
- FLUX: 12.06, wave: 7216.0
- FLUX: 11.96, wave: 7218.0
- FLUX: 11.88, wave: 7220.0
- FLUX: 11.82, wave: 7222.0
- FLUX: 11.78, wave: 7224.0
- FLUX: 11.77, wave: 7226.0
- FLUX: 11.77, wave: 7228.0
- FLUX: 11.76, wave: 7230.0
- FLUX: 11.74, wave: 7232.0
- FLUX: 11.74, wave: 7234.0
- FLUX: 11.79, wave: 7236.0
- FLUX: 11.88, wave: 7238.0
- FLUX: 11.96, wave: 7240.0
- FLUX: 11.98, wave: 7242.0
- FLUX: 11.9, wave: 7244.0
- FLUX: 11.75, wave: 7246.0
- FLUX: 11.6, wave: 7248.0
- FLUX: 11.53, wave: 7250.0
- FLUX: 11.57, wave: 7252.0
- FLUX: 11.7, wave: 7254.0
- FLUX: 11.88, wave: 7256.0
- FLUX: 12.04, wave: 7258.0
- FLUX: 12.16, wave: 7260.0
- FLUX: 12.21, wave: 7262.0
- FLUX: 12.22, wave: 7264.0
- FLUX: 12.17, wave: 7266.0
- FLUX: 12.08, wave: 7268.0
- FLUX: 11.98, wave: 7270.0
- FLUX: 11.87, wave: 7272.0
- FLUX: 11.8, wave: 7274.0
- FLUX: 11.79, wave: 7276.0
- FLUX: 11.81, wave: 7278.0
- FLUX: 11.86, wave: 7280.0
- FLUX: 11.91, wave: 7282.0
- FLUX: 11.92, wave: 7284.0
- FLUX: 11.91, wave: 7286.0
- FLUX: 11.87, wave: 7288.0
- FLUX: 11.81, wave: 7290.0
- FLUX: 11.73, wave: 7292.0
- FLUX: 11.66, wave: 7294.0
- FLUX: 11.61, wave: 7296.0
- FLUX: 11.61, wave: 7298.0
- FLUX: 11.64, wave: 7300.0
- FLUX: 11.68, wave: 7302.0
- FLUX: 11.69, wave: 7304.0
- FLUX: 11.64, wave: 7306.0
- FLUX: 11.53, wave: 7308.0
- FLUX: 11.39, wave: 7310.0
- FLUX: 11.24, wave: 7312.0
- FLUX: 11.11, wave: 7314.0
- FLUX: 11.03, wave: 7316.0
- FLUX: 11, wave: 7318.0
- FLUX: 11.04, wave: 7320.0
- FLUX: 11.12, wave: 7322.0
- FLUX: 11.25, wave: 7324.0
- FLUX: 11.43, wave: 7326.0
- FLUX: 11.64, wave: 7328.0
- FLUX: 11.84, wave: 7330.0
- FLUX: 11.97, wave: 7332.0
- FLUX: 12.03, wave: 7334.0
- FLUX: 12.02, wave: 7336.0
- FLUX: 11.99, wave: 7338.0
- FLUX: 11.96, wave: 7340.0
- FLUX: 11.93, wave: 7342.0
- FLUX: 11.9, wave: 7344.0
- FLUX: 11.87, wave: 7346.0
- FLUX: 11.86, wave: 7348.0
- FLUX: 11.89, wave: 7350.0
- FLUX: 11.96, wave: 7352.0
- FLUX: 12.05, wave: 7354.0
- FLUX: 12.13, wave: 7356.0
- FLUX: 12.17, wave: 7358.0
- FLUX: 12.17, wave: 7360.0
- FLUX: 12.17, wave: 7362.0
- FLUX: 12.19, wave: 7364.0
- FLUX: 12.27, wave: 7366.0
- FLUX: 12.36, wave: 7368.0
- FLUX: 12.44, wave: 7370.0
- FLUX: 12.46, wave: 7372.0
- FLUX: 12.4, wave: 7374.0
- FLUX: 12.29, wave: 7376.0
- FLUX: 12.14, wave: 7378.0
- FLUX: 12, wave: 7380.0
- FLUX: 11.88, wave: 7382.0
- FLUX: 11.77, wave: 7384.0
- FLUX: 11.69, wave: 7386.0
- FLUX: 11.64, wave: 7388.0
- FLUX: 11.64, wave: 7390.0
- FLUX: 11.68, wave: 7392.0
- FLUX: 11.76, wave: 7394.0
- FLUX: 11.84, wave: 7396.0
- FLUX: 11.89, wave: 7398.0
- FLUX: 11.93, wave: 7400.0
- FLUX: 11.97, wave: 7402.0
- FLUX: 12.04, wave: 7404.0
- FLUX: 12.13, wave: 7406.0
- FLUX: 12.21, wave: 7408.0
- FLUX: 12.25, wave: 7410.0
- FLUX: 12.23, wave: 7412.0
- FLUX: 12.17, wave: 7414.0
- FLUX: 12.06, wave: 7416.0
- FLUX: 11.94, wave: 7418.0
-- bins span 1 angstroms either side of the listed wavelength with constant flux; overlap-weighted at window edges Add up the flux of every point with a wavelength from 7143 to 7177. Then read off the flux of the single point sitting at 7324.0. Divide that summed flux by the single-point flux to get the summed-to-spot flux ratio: 15.1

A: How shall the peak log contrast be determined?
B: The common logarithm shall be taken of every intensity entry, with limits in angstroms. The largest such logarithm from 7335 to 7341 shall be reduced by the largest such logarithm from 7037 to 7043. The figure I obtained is 0.184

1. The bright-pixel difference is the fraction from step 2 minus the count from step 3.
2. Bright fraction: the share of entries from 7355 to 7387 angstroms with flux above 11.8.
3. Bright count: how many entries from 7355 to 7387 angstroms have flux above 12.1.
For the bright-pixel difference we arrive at -11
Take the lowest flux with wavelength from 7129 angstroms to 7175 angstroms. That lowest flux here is 8.403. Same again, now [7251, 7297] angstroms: 11.57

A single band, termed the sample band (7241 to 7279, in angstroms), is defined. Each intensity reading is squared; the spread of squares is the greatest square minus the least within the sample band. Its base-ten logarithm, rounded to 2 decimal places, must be 1.21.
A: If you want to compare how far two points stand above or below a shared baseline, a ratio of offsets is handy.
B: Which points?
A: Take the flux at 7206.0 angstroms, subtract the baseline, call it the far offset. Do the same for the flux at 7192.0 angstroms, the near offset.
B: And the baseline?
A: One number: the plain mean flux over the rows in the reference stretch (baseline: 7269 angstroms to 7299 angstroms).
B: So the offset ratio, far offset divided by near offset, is 1.1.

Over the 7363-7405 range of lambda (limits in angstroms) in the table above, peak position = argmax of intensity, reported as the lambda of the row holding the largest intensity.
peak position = 7372.0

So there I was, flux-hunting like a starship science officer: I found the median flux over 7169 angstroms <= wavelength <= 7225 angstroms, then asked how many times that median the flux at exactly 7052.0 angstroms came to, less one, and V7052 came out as -0.16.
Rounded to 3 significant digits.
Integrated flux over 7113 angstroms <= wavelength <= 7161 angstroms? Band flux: 564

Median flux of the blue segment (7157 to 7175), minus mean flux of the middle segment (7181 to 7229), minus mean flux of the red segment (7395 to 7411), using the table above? -14.6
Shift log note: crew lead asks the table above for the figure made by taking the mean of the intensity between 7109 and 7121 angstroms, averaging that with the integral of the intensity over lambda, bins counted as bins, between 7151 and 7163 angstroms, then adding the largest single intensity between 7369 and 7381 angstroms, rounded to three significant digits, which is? 80.3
